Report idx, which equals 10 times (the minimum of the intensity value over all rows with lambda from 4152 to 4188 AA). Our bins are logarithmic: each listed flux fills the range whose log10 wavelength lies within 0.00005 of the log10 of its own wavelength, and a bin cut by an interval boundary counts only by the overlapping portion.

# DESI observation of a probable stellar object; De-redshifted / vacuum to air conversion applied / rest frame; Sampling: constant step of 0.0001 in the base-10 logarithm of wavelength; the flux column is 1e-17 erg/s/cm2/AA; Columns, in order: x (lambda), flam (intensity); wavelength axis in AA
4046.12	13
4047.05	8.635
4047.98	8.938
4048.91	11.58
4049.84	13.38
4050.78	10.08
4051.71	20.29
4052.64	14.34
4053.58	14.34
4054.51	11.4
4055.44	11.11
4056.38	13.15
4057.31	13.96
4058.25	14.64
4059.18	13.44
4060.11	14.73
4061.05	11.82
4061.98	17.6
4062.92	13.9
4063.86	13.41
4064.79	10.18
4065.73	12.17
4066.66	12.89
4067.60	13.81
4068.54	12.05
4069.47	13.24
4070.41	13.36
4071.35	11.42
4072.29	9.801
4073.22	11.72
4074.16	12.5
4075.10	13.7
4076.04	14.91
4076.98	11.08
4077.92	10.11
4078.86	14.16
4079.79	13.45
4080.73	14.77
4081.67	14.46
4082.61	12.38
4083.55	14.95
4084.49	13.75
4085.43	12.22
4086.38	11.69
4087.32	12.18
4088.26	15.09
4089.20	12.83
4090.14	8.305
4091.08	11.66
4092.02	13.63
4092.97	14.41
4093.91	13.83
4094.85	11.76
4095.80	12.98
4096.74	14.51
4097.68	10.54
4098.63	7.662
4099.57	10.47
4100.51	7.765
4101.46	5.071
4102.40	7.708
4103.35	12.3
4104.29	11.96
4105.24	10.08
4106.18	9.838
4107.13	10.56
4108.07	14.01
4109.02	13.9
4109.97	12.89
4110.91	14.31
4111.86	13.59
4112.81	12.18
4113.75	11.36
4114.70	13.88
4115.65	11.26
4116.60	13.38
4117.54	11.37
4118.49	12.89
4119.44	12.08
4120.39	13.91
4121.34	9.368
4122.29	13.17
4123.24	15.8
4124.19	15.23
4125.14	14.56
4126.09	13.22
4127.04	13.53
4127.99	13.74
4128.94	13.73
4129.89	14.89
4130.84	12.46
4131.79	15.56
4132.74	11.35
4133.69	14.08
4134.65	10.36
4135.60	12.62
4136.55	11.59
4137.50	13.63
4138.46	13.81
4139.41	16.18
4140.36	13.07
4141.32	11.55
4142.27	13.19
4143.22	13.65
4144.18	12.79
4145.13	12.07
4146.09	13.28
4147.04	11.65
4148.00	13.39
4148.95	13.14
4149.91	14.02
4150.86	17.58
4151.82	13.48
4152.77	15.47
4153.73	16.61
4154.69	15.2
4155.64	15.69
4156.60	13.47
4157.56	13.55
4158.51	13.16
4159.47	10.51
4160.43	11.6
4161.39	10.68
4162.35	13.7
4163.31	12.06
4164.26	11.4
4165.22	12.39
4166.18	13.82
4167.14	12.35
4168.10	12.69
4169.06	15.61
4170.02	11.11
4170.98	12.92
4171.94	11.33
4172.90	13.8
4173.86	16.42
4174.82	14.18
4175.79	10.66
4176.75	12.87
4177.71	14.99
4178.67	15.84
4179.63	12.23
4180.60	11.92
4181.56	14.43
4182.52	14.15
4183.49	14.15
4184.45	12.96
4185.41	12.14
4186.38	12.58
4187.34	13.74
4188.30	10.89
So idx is 105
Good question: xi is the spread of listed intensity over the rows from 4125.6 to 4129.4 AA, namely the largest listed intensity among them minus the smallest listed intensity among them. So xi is 0.5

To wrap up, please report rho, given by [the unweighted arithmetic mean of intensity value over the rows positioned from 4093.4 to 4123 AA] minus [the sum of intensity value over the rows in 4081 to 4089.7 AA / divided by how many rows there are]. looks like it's -1.7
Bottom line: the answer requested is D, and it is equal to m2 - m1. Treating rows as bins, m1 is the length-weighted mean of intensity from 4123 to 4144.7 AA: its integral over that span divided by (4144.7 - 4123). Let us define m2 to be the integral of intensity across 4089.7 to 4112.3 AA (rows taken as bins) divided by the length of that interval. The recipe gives -2.1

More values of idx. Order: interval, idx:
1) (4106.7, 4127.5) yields 94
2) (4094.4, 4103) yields 51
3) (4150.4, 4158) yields 135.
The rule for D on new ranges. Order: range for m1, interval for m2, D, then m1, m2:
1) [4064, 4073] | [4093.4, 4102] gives -1.6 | 12.2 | 10.5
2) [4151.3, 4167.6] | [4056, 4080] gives -0.3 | 13.3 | 13.0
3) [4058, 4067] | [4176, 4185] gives 0.2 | 13.5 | 13.6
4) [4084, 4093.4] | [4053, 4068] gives 0.7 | 12.6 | 13.3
